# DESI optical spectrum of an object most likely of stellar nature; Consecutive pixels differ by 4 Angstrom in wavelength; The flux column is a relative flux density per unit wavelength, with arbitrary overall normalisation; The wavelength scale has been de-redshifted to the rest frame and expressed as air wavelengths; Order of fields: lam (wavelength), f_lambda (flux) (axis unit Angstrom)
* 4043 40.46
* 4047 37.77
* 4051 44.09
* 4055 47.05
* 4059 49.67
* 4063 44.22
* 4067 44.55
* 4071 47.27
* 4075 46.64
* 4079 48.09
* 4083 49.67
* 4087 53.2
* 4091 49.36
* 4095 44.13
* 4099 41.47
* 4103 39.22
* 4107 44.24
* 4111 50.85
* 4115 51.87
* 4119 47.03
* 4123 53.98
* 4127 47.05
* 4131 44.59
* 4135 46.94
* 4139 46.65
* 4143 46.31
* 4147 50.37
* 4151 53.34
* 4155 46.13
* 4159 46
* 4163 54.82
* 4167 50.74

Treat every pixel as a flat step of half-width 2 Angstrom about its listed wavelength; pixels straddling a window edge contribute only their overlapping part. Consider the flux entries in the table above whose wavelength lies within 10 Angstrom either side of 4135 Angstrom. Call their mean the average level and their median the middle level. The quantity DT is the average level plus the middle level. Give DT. 93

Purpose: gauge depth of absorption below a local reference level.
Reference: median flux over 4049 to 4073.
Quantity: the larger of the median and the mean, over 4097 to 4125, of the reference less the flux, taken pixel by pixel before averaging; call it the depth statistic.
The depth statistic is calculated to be -1.2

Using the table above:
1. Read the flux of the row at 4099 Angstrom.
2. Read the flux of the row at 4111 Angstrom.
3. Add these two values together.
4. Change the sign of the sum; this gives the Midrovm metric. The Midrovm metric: -92.3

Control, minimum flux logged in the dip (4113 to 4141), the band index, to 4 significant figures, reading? 44.59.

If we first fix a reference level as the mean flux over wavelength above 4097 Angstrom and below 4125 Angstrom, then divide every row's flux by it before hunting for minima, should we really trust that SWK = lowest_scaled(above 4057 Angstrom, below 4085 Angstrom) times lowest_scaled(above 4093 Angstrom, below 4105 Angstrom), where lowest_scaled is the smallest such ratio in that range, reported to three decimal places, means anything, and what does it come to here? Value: 0.787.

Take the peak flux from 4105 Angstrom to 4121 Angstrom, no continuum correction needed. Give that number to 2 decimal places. 51.87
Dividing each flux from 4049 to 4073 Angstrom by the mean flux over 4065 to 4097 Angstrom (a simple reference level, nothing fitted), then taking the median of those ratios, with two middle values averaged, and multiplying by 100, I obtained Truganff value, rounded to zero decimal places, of 96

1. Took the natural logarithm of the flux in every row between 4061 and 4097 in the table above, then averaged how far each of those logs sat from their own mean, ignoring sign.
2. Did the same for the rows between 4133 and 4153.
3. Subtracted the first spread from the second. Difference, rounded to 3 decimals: 0.002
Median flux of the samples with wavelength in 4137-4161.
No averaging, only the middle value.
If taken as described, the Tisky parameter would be 46.5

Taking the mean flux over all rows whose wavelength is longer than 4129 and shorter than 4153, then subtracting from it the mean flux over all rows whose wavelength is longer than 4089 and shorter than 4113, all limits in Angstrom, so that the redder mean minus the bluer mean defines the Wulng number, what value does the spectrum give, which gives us 3.2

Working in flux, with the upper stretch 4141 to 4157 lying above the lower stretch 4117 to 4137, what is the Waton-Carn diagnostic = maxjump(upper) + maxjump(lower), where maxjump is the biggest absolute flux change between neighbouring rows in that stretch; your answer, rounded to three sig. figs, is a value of 14.2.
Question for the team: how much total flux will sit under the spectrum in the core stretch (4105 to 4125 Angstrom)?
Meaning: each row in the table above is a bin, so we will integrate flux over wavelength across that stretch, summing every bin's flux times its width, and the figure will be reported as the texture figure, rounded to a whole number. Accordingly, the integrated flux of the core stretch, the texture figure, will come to 992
